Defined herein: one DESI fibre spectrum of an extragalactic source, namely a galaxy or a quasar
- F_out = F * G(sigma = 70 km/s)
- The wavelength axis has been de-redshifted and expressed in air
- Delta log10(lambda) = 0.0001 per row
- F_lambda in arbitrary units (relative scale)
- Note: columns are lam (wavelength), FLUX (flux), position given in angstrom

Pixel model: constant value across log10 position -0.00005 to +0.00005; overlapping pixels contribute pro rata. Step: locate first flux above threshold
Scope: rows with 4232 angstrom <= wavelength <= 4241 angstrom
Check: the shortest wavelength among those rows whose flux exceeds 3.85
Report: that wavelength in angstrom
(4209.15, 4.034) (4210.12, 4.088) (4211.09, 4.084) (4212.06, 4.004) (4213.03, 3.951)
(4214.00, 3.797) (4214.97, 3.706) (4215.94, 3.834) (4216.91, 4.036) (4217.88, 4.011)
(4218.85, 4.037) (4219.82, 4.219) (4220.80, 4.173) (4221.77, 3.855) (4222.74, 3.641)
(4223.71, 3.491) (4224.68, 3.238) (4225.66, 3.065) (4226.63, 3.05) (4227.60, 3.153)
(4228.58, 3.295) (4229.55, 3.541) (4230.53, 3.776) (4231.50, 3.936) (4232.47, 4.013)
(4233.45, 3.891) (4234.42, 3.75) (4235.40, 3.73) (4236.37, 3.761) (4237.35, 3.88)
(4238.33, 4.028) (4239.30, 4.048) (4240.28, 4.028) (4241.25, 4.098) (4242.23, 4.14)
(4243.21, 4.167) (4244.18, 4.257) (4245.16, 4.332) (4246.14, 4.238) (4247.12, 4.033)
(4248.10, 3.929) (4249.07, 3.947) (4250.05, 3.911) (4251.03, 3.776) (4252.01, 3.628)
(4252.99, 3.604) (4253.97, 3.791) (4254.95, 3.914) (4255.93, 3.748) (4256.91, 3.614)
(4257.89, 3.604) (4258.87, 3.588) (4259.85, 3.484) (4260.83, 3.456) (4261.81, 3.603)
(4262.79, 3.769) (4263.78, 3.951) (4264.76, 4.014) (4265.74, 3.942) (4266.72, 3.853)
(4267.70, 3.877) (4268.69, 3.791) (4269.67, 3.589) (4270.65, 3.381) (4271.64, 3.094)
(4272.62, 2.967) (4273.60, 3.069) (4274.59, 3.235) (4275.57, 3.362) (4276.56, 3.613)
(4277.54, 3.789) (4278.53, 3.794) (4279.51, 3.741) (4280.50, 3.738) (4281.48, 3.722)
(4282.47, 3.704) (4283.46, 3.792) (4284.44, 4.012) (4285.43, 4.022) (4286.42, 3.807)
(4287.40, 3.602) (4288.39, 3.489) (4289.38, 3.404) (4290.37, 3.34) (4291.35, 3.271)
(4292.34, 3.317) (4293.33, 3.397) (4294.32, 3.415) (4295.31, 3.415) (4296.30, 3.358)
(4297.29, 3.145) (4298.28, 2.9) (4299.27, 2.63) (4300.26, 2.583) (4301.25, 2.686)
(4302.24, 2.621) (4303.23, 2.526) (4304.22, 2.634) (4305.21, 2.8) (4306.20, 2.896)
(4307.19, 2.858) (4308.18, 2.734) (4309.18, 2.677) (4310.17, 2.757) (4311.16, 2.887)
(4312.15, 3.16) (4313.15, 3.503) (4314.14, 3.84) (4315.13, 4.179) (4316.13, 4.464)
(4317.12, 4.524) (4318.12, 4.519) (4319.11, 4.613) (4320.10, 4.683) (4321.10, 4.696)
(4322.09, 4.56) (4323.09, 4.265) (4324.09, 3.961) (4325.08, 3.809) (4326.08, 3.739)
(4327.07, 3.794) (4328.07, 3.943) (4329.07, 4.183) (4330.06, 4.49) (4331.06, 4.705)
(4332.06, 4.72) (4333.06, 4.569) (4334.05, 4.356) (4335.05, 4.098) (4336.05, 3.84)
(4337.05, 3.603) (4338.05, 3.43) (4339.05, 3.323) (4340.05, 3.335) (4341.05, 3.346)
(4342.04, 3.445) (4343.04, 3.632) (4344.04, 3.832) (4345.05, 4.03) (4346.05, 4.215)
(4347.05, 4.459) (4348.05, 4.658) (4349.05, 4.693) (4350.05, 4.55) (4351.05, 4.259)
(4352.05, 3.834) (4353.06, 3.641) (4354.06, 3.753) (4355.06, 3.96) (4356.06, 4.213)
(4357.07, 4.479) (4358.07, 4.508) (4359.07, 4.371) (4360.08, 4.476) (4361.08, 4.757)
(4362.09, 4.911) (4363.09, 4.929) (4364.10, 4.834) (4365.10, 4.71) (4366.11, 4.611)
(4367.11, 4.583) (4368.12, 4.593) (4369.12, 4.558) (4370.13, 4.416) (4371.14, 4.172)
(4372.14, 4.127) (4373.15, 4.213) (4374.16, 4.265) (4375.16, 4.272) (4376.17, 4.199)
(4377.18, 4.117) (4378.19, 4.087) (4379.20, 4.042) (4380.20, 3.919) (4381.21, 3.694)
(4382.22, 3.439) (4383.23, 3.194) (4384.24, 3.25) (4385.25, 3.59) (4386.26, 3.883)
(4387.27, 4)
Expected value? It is 4232.47 angstrom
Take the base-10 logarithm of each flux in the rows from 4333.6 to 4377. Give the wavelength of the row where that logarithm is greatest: 4363.09 angstrom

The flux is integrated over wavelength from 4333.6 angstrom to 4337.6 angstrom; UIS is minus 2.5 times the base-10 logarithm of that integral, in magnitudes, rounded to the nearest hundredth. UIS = -3.00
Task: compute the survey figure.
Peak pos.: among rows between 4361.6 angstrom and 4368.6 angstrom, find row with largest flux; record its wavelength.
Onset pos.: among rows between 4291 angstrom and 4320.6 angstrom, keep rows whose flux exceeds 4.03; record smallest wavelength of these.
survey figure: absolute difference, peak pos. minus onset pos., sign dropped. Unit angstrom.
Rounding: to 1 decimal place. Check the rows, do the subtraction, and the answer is 48.0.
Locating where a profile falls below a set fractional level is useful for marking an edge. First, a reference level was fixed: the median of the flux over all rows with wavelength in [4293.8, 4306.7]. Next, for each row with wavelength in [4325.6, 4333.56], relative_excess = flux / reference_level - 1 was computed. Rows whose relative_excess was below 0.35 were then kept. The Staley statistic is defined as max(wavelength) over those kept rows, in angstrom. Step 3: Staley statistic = 4326.08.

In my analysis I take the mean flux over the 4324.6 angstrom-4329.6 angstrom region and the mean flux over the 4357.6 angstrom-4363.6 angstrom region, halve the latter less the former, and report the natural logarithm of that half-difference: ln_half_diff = -1.0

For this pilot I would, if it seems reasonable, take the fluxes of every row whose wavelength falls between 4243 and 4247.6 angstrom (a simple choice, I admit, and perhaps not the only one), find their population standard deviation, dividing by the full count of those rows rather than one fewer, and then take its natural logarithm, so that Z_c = -2.3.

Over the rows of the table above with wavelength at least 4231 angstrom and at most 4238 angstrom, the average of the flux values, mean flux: 3.9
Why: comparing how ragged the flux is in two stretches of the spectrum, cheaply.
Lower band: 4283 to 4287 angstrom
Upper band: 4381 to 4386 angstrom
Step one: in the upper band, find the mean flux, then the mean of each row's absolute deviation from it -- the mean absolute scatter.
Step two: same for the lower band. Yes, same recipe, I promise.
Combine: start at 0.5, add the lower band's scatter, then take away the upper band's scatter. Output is 0.440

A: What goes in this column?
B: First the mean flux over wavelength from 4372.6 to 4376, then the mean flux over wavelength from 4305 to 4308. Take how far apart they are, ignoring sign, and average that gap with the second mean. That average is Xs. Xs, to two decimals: 2.12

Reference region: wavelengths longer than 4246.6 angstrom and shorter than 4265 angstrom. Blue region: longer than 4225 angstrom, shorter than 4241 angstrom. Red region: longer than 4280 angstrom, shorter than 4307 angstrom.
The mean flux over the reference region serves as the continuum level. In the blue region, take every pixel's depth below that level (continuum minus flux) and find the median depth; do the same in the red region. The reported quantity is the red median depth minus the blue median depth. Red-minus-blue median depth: 0.4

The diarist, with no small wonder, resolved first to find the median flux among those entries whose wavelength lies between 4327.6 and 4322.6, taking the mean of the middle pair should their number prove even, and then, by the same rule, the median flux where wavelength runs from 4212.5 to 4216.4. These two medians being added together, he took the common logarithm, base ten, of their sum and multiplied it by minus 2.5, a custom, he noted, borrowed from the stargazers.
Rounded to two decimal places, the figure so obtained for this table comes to -2.21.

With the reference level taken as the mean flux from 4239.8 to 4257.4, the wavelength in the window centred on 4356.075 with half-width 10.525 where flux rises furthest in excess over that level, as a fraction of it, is 4363.09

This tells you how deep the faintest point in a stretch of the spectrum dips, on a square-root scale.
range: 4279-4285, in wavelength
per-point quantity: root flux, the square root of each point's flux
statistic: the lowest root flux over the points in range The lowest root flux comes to 1.925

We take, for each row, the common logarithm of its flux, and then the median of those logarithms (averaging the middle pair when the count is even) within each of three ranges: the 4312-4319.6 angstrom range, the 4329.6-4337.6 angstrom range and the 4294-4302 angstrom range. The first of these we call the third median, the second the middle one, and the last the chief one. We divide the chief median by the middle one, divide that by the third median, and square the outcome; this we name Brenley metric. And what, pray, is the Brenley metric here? 1.4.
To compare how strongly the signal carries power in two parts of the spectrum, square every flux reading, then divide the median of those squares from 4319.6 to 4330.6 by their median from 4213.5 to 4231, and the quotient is 1.25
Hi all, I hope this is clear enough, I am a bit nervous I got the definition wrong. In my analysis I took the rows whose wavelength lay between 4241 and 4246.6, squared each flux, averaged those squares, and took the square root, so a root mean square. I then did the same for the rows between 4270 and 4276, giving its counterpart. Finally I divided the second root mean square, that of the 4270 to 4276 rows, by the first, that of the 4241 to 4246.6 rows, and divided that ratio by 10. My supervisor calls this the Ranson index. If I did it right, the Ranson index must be 0.076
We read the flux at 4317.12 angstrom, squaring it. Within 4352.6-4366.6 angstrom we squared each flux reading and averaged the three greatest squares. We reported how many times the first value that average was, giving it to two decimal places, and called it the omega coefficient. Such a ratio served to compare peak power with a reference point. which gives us 1.17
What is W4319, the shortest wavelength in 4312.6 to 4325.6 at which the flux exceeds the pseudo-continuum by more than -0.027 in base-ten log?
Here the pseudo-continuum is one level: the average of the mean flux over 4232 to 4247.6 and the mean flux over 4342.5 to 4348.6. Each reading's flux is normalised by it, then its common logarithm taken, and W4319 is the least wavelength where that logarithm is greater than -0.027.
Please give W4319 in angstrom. 4314.14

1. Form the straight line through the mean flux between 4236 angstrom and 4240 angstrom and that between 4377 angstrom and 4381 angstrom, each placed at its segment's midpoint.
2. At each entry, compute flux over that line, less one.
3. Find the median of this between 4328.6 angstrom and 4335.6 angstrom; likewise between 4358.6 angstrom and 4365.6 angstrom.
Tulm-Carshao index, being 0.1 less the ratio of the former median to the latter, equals -0.6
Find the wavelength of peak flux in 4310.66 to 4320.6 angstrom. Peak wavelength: 4320.10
